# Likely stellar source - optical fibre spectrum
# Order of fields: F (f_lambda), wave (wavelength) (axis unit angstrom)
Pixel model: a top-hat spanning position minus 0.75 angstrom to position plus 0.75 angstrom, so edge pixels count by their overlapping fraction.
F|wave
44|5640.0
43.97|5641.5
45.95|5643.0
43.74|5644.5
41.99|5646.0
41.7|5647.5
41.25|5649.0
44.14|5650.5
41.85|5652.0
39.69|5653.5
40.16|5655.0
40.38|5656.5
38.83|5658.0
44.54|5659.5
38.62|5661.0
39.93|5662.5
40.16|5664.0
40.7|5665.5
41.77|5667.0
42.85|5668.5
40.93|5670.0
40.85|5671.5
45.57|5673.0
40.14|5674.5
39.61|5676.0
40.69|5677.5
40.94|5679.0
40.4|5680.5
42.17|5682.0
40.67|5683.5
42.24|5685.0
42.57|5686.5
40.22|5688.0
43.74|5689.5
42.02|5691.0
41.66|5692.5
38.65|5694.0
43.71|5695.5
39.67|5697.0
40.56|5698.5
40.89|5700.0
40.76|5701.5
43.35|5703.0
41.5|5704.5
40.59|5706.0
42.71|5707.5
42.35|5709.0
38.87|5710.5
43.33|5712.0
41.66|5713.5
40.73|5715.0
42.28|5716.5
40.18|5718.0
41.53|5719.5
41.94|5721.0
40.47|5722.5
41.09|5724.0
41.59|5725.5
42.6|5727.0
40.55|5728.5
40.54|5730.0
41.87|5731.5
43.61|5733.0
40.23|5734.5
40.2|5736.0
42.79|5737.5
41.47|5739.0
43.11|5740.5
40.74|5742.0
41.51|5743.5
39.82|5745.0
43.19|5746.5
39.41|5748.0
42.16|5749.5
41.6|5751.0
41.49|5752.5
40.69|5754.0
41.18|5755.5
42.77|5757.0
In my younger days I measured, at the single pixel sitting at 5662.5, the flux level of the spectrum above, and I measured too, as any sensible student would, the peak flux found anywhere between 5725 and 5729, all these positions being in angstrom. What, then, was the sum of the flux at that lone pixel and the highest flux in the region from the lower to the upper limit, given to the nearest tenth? 82.5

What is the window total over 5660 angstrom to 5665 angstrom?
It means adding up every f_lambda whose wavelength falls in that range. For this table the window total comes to 119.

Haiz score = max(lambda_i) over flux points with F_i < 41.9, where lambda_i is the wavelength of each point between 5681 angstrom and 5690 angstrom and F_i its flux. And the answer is 5688.0 angstrom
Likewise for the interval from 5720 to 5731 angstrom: 5730.0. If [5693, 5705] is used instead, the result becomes 5704.5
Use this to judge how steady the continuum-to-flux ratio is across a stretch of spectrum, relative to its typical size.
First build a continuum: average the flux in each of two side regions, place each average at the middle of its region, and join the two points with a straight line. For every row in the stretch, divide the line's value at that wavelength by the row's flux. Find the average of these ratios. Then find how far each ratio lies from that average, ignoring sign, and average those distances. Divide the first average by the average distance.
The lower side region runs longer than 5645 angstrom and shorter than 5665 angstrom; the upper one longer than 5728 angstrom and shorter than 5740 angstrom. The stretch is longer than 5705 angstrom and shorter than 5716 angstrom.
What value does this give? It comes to 34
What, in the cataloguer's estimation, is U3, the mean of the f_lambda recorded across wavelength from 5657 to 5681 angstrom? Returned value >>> 41.0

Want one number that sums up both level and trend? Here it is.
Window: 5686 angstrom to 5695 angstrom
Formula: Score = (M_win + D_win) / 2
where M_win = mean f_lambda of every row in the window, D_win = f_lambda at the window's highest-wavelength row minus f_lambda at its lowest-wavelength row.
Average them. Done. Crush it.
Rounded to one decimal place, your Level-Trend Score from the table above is 18.8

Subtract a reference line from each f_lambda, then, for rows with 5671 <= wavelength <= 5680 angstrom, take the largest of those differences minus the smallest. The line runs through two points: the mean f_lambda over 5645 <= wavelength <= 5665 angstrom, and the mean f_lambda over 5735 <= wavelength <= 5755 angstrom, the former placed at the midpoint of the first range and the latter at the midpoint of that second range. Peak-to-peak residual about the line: 6.0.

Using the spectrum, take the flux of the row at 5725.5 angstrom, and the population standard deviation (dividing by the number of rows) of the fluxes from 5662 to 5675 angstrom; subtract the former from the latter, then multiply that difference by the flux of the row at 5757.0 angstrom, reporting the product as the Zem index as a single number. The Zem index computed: -1706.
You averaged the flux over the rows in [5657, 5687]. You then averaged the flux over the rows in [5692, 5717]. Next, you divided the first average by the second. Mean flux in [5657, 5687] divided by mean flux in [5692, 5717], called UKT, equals 1.00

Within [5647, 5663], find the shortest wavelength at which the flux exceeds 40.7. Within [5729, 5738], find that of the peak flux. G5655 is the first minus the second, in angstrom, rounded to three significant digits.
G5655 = -85.5 angstrom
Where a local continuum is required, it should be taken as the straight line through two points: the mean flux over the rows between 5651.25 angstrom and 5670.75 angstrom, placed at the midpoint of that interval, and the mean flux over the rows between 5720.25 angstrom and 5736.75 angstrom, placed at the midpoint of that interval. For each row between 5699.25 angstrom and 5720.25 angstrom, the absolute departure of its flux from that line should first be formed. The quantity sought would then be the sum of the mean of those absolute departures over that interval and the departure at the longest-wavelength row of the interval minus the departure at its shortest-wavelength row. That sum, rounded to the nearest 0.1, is 1.1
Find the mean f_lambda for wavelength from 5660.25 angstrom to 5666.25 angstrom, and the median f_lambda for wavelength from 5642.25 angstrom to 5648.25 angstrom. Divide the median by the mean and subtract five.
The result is -3.92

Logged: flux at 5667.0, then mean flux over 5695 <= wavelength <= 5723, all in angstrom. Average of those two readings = 41.6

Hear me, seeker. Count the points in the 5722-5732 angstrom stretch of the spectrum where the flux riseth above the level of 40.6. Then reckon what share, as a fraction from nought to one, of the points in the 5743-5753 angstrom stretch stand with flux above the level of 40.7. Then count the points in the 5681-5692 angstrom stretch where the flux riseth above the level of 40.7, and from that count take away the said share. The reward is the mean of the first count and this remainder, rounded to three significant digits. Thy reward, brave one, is 4.14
